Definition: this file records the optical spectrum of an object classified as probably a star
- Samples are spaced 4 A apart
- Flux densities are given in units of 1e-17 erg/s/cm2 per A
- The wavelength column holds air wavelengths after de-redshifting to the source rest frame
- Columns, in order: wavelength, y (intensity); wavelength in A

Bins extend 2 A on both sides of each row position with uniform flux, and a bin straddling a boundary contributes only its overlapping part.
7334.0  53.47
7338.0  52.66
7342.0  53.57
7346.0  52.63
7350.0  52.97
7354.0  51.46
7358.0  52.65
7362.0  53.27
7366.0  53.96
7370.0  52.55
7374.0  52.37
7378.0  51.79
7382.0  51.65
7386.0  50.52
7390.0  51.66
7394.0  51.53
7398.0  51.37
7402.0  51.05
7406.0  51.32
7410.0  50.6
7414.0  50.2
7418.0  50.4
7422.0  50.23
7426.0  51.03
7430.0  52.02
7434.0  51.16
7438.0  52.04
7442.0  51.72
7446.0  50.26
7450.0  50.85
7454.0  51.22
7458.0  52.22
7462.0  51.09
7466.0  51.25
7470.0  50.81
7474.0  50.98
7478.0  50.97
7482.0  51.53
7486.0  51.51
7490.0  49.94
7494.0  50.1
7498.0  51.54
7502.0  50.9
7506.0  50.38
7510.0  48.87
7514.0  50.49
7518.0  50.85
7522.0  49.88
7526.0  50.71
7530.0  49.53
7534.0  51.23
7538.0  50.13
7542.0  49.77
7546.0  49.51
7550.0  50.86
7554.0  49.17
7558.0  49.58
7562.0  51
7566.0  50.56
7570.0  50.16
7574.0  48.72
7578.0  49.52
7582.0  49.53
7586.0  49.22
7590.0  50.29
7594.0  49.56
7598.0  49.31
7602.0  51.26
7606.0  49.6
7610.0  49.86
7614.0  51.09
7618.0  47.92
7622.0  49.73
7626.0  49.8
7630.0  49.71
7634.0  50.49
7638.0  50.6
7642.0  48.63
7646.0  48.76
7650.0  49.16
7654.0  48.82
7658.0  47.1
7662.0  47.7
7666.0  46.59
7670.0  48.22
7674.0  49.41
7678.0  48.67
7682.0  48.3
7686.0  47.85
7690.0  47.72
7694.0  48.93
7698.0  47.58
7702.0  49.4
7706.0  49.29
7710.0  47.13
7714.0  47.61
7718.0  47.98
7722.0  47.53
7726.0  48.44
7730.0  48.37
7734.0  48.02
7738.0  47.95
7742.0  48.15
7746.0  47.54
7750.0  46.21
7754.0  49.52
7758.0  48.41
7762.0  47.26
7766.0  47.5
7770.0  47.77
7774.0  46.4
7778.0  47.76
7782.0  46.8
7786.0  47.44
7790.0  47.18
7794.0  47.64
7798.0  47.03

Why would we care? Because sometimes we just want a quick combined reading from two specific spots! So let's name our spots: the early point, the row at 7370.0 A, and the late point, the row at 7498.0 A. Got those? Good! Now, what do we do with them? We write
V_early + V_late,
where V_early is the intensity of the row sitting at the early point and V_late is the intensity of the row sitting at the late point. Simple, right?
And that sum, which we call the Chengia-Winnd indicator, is 104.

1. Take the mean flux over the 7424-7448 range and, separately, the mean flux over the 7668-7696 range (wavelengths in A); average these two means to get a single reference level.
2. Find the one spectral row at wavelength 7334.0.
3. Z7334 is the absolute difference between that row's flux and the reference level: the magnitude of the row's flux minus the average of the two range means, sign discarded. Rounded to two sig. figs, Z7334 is 3.6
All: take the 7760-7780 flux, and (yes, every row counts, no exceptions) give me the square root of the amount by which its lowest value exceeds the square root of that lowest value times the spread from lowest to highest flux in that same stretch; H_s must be 6.20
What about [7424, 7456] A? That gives 6.39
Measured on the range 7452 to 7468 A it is 6.59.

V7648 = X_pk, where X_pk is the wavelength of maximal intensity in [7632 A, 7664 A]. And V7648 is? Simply 7638.0 A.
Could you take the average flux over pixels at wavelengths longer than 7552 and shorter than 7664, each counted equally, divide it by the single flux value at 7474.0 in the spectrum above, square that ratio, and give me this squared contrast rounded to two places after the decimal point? 0.94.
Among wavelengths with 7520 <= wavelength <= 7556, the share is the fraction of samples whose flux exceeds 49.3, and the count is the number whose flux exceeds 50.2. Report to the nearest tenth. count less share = 2.1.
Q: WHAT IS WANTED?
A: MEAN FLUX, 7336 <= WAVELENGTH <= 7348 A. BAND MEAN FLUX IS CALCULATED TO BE 53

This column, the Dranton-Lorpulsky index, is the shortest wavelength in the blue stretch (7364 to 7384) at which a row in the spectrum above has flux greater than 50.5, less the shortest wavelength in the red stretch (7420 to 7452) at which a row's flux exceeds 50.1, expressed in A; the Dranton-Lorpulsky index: -56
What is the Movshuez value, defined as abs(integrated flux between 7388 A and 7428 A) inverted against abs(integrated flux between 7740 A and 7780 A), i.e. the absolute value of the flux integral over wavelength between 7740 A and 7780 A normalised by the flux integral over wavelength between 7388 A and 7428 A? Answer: 0.935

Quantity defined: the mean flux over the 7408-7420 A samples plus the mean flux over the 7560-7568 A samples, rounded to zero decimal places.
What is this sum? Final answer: 101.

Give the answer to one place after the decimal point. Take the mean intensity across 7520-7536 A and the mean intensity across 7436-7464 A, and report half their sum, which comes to 50.8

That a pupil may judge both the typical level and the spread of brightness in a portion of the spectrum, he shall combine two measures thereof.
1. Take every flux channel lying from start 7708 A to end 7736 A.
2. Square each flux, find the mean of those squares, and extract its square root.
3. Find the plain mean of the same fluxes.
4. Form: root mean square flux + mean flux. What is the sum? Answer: 96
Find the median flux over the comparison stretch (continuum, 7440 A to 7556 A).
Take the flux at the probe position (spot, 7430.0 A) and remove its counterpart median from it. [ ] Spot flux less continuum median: 1.2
